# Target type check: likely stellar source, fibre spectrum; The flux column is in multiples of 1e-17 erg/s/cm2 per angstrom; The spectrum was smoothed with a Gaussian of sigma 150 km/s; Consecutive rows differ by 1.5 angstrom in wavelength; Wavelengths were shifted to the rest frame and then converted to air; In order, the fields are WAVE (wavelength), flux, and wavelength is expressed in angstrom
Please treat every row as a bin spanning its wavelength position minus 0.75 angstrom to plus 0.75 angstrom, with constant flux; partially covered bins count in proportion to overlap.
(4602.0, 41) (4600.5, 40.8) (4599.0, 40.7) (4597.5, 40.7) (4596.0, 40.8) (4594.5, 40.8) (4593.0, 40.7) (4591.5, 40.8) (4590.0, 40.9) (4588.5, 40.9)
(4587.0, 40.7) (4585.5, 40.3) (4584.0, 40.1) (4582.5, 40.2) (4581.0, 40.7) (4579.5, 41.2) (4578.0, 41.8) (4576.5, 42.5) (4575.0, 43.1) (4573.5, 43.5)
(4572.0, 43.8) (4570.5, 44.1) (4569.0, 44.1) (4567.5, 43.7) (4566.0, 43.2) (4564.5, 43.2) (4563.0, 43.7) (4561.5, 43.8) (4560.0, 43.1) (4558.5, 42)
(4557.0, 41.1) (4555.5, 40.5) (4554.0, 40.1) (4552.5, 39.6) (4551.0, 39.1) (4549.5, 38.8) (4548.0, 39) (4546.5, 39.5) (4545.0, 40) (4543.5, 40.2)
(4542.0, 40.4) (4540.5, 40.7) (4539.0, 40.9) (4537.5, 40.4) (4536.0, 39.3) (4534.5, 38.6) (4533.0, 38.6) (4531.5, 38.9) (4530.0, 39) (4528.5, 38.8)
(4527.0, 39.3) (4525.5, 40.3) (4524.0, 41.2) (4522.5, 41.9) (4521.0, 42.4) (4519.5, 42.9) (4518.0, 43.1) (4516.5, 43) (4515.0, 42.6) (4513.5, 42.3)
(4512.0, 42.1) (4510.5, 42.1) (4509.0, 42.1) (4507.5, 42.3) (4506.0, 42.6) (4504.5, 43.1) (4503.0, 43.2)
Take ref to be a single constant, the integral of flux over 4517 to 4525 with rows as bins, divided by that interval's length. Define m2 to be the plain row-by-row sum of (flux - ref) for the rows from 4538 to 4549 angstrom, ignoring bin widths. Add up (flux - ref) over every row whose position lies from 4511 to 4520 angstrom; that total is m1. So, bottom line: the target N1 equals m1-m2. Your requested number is 18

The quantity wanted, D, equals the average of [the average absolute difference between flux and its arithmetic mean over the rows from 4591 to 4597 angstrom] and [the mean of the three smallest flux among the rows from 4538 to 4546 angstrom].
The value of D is 20.1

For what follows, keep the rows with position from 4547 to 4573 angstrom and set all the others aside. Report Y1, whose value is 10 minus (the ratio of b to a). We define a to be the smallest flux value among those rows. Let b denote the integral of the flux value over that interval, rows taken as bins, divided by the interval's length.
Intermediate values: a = 38.8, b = 41.9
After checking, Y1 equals 8.92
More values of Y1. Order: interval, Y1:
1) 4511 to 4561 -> 8.95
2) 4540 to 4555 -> 8.98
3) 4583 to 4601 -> 8.99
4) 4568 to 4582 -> 8.95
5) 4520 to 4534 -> 8.96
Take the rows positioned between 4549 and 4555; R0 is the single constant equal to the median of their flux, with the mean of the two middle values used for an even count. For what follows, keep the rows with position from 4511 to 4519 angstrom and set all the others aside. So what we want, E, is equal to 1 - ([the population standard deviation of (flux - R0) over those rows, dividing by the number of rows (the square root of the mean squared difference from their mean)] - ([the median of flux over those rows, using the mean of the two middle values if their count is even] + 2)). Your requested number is 45.2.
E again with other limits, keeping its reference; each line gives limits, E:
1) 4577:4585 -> 43.1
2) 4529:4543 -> 41.4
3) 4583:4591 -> 43.4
